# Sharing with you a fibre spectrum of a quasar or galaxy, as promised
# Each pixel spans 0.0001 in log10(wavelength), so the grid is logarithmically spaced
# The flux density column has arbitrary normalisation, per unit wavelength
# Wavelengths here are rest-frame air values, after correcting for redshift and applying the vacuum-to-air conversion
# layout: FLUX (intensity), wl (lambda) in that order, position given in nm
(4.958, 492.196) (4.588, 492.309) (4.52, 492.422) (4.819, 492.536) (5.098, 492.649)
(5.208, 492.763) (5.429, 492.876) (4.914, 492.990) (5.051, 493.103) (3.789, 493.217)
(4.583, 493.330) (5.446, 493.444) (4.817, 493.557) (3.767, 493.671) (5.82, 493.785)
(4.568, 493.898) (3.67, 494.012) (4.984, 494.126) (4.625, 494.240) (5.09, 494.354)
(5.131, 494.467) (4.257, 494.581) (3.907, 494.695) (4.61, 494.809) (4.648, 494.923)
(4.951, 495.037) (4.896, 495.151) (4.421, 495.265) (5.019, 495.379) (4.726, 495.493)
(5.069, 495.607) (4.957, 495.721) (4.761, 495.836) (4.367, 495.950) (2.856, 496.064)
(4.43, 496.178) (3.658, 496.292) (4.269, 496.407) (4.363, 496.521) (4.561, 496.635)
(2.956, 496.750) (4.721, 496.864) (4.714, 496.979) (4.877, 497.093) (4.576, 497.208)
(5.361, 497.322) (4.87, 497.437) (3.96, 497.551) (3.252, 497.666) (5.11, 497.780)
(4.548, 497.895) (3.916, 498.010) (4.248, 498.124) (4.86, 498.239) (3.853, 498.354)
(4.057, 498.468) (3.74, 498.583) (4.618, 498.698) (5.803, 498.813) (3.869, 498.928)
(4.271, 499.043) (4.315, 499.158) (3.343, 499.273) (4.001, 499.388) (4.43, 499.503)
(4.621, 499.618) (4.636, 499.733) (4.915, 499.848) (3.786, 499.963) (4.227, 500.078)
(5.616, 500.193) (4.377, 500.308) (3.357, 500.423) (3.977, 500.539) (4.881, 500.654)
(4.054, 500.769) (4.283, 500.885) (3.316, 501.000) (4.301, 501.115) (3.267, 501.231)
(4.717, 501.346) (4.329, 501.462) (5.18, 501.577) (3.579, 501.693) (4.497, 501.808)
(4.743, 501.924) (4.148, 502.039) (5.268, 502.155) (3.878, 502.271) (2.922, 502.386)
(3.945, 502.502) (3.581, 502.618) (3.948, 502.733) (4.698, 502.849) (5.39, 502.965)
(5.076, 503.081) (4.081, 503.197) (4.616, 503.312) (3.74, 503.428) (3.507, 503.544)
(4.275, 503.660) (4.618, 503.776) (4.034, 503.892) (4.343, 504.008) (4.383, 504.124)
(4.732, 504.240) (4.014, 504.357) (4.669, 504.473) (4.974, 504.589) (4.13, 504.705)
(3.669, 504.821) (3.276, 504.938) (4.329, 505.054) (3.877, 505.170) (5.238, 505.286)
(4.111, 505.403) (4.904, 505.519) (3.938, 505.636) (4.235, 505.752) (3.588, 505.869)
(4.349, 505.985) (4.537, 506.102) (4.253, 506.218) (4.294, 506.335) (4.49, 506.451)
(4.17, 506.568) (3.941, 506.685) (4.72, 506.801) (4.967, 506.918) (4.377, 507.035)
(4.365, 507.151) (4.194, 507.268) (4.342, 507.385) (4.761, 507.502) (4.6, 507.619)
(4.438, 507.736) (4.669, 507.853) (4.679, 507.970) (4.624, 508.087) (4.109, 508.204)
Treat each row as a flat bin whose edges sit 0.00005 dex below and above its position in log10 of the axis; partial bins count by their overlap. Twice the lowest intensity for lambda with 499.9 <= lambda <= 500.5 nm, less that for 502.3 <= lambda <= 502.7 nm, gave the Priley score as 3.79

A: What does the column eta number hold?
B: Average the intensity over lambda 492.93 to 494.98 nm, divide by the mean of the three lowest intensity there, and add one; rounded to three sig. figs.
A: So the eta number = 2.24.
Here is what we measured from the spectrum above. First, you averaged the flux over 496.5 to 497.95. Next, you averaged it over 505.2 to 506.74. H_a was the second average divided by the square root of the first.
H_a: 2.04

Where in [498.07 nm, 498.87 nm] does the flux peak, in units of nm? 498.813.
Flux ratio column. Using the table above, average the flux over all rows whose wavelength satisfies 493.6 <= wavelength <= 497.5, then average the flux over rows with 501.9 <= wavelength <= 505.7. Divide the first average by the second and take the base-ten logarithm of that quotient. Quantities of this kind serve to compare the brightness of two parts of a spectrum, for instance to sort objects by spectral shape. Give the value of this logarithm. 0.03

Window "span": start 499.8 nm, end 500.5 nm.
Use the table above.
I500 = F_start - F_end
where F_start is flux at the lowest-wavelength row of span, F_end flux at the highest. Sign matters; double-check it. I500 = 1.6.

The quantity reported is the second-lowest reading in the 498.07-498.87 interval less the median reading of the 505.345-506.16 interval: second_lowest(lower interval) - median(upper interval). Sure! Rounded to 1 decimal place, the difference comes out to -0.4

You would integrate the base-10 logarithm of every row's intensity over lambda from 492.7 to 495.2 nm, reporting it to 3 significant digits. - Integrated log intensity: 1.68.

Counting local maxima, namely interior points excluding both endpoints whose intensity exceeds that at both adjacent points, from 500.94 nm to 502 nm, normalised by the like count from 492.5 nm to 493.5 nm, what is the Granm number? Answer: 1.5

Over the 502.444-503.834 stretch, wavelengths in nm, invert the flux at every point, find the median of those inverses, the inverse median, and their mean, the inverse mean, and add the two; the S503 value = 0.477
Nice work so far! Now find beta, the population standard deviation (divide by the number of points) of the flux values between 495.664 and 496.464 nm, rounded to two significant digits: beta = 0.66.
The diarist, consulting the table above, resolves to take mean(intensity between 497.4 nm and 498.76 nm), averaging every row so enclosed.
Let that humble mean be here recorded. 4.25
